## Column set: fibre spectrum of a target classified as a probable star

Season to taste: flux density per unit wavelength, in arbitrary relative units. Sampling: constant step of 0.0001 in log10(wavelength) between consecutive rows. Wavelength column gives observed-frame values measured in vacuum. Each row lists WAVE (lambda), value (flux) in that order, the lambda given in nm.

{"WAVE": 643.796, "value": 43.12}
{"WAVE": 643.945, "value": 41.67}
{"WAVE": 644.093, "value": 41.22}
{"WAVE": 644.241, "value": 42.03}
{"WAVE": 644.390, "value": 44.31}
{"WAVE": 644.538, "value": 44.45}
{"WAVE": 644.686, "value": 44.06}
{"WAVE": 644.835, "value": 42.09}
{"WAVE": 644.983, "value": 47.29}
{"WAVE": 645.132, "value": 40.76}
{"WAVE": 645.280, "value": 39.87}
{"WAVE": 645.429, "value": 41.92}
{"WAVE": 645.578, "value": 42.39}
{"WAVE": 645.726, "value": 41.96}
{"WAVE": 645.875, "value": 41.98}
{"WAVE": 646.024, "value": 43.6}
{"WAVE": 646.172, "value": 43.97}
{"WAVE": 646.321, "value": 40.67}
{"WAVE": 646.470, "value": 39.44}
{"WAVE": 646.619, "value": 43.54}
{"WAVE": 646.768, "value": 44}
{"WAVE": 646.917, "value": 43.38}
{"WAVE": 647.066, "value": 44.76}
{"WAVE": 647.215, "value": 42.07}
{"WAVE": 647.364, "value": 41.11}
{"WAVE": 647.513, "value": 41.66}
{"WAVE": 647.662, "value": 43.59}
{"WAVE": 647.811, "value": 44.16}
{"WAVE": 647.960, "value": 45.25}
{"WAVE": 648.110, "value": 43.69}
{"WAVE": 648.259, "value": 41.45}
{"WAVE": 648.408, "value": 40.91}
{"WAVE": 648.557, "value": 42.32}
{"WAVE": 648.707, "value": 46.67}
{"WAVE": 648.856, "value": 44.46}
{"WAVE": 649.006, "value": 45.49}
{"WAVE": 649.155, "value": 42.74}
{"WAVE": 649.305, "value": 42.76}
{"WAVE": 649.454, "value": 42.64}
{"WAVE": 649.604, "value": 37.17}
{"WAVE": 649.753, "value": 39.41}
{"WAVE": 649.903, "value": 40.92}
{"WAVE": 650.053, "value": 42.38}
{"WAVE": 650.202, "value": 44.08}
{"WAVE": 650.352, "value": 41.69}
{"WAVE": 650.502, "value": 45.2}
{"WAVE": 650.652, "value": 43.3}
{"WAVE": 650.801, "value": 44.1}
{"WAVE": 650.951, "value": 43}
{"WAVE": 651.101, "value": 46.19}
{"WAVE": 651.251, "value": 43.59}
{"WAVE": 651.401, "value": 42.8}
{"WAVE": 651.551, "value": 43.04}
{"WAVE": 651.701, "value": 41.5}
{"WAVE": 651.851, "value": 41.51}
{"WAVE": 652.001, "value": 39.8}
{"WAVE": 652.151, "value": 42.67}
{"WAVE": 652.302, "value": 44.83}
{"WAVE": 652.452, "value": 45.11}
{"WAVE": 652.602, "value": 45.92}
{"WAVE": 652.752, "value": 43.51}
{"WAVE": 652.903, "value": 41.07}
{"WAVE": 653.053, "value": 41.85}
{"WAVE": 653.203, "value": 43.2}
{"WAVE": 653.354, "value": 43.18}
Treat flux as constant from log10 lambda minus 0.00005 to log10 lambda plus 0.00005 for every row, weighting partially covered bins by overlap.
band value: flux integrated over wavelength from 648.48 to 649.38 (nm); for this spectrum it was 40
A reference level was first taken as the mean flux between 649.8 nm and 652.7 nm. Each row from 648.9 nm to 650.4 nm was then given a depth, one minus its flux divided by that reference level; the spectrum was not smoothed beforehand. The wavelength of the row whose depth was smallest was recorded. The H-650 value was 649.006 nm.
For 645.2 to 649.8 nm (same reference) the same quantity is 648.707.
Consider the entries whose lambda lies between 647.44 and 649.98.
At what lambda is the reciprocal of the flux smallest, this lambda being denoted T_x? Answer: 648.707 nm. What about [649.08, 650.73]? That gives 650.502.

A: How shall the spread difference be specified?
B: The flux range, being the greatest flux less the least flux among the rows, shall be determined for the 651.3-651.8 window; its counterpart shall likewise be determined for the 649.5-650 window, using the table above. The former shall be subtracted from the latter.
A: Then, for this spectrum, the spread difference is 2.2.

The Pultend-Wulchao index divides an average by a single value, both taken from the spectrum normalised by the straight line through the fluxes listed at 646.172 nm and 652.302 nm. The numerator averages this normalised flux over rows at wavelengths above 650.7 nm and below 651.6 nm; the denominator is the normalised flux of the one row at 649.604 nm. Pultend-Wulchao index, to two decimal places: 1.17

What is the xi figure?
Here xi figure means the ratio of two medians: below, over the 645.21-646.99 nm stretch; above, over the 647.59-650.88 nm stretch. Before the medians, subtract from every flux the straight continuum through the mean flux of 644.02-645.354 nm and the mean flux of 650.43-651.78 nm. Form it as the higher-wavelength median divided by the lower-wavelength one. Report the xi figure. 0.6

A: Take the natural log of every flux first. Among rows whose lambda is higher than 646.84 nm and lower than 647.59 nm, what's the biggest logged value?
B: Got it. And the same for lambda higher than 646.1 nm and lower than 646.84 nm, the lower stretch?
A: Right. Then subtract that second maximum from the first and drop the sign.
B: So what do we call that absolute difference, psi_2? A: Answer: 0.017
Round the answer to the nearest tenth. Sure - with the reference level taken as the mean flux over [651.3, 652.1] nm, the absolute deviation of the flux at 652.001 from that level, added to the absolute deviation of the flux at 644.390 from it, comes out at 4.5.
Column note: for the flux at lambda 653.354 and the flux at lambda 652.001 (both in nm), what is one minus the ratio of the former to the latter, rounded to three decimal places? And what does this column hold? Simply -0.085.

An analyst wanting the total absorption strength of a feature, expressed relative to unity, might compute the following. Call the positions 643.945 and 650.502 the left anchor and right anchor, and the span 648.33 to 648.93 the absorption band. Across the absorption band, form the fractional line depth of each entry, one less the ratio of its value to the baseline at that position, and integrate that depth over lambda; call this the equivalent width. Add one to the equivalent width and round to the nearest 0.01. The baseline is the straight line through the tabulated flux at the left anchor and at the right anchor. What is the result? 1.01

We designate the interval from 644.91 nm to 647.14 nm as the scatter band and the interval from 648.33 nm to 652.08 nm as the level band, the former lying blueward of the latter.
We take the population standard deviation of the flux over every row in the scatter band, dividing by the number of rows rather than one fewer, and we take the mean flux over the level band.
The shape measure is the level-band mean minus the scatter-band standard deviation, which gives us 40.7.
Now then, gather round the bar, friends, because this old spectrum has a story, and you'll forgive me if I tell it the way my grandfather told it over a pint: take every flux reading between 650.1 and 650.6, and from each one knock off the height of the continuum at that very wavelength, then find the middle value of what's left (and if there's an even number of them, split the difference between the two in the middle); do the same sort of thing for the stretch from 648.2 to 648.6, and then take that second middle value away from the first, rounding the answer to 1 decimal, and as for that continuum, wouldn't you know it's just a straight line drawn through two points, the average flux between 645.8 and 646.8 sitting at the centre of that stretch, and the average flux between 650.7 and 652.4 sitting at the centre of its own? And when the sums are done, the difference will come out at 2.4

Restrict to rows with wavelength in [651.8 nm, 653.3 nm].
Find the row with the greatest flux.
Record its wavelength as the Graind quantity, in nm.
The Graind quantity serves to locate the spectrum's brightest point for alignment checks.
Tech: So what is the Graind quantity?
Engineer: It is 652.602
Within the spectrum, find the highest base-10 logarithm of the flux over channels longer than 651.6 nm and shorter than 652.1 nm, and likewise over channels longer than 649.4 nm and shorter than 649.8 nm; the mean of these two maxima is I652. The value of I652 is 1.62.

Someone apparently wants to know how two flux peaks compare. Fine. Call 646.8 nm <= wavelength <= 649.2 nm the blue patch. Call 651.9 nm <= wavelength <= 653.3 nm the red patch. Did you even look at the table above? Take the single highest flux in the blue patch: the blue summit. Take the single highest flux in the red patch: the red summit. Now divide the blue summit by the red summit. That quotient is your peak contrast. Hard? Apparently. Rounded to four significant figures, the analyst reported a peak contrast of 1.016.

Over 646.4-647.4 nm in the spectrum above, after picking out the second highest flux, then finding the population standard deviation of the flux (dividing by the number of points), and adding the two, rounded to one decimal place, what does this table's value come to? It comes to 45.7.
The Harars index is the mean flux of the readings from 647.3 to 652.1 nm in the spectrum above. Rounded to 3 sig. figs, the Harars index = 42.8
